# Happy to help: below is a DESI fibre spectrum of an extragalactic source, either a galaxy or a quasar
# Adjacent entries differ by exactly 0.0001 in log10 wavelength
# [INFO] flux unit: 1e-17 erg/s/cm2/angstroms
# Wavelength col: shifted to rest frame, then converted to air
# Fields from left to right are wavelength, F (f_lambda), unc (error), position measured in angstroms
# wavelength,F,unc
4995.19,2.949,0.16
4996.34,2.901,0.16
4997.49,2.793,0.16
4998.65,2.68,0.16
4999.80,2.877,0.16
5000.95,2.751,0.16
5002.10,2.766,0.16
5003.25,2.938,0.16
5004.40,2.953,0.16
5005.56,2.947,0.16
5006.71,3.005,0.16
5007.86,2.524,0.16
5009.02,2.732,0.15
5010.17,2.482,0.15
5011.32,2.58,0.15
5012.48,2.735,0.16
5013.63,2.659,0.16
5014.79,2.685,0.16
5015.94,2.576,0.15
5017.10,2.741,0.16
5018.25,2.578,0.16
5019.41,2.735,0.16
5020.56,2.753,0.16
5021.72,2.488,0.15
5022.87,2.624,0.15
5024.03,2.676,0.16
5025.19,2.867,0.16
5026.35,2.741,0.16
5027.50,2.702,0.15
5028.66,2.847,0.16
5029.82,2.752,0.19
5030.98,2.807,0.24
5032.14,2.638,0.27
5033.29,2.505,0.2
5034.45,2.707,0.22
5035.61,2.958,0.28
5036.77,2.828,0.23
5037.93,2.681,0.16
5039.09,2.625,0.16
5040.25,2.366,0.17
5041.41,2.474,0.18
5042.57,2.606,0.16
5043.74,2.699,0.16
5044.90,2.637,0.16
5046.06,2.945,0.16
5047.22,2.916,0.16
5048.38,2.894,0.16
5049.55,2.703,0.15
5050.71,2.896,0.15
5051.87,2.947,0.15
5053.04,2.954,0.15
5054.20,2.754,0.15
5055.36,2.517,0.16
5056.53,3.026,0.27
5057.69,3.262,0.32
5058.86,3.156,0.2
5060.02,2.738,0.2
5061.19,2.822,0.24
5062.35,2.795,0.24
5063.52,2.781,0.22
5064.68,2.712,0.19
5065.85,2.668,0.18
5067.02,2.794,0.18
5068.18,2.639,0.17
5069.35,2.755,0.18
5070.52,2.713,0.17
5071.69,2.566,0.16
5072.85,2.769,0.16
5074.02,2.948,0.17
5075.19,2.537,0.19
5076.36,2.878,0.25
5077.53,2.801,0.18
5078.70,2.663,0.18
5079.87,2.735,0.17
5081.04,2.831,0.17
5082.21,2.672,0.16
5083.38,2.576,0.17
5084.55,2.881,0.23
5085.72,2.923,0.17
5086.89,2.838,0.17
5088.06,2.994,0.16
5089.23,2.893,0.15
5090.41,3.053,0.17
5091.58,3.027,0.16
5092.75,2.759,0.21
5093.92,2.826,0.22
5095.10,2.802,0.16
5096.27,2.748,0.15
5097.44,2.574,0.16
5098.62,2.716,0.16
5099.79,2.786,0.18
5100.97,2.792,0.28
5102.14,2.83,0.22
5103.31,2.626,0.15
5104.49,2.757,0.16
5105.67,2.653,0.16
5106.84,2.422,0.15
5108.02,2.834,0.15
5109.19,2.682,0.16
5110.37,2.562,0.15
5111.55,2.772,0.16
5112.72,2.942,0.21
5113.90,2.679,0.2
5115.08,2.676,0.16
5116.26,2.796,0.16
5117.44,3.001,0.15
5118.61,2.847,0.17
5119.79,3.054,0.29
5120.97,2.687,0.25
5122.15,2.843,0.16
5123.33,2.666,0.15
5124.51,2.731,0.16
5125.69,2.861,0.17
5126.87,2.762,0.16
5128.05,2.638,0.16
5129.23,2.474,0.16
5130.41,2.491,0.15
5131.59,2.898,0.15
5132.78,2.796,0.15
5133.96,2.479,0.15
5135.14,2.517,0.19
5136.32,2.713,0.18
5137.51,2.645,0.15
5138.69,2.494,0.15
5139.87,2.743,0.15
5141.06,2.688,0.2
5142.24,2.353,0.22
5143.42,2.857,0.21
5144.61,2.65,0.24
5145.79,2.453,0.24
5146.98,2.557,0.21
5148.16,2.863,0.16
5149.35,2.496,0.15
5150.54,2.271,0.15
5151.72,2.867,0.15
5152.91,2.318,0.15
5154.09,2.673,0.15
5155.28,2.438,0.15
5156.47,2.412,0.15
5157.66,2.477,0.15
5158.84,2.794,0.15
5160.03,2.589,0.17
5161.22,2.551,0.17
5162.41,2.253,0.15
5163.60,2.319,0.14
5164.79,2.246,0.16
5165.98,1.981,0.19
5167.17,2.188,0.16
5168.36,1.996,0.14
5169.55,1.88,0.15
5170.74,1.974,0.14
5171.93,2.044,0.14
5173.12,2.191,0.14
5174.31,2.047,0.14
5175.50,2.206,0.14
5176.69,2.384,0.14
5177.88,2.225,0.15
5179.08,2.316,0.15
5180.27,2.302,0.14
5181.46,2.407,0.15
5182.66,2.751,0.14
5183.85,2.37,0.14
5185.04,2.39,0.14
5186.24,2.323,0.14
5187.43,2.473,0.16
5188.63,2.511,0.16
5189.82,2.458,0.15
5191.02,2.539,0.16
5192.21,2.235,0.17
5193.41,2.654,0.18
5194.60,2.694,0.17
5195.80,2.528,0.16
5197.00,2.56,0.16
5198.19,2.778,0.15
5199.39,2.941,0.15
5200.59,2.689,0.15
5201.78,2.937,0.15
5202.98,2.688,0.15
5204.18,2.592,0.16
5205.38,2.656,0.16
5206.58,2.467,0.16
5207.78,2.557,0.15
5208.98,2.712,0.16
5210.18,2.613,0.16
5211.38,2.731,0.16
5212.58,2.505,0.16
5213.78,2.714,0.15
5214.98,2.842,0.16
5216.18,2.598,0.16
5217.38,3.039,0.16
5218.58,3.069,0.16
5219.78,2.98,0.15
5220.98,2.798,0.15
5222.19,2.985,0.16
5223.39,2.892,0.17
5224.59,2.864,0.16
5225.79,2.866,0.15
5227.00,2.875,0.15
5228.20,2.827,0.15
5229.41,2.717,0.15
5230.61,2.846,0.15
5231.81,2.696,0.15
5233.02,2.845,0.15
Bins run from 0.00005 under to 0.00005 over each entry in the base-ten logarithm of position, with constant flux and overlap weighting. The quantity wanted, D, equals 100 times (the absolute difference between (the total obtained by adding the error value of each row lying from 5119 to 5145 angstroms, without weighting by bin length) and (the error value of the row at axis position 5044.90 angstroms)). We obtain 379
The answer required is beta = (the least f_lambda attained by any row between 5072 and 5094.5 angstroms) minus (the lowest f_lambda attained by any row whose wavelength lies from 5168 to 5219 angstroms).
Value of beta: 0.66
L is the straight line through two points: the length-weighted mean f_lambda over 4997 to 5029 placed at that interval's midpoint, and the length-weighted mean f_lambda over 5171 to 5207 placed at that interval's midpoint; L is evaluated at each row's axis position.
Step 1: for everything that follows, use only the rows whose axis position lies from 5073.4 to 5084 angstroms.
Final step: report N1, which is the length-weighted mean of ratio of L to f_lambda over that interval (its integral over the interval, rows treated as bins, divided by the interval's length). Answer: 0.963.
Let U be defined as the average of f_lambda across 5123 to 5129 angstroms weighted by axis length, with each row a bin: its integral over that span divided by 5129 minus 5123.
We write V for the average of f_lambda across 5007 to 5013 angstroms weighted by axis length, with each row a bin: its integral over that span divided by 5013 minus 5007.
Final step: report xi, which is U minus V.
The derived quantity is 0.093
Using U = 2.72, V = 2.63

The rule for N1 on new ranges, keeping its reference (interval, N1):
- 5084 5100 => 0.921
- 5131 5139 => 0.964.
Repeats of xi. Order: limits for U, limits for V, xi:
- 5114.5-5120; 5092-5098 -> 0.112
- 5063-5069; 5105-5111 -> 0.089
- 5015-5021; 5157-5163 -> 0.147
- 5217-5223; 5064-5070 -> 0.254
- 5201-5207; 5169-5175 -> 0.642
